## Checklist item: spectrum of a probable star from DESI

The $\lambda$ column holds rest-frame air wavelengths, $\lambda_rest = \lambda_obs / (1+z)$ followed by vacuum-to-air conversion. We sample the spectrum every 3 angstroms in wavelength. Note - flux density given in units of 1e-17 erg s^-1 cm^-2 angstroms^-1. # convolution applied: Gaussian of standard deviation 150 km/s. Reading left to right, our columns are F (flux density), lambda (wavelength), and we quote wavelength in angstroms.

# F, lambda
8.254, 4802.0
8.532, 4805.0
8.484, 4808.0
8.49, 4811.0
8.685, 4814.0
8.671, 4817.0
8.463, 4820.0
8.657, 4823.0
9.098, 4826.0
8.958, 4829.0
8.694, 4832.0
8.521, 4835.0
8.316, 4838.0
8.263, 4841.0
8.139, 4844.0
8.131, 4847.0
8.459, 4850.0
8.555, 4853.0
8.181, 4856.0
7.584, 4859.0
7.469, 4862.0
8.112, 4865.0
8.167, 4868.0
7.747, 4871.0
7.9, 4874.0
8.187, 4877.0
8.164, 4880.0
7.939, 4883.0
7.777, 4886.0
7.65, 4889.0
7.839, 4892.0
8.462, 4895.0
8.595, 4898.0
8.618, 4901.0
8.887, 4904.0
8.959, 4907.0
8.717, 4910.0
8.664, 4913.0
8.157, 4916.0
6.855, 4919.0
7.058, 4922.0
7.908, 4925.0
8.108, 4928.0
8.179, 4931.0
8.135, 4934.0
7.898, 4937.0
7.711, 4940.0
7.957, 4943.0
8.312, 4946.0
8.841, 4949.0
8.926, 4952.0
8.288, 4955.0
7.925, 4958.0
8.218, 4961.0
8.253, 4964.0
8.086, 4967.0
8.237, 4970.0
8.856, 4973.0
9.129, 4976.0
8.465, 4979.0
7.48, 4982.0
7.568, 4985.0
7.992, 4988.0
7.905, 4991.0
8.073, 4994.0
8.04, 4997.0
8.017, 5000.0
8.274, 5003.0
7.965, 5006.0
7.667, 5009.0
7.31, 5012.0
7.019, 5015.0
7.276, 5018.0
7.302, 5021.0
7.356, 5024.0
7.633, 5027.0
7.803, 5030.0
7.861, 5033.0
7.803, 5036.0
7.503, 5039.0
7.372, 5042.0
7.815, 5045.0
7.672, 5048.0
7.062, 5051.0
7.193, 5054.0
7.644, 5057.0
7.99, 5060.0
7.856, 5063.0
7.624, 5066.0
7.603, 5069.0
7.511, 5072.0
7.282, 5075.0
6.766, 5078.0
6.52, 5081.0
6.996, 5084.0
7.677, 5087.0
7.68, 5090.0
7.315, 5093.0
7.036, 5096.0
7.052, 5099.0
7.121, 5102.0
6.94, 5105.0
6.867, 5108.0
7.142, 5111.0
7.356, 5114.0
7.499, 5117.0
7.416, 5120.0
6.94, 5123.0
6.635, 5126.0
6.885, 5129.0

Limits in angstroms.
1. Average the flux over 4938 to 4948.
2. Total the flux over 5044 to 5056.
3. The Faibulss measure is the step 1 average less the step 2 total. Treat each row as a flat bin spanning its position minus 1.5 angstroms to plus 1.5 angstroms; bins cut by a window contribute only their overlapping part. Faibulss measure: -22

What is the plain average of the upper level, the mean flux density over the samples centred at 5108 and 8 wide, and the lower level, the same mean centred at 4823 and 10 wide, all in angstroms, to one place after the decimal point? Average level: 7.9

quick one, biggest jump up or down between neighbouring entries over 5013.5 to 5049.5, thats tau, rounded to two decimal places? 0.44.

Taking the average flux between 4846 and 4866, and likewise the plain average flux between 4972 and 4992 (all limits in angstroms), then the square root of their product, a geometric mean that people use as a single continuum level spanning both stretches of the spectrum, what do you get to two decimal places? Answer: 8.13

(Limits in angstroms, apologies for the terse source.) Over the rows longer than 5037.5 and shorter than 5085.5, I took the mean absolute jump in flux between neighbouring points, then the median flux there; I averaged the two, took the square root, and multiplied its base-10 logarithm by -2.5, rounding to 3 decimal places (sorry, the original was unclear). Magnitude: -0.738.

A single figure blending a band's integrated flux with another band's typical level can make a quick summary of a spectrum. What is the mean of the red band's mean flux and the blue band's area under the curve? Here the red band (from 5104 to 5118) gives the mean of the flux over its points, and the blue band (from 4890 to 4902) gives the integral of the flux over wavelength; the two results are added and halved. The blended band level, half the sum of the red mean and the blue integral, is 54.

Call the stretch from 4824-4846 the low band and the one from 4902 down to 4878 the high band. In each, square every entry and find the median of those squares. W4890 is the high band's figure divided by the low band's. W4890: 0.89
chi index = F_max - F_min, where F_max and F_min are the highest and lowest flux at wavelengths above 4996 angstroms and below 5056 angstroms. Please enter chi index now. 1.3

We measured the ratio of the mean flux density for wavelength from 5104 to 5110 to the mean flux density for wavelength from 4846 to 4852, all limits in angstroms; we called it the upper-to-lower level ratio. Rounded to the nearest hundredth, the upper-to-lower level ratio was 0.83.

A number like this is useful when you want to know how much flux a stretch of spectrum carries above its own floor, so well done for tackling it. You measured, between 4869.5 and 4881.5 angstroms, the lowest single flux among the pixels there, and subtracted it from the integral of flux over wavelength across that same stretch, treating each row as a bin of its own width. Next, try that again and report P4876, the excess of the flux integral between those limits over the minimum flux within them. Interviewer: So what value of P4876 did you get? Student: 88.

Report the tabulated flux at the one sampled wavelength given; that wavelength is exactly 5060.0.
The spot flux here 7.99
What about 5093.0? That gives 7.315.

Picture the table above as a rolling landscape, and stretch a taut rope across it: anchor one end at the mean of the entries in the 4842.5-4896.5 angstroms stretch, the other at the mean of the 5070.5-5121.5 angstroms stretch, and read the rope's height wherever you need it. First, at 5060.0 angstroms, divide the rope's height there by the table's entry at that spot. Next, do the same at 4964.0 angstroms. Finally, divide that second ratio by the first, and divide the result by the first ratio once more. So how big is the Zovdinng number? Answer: 1.11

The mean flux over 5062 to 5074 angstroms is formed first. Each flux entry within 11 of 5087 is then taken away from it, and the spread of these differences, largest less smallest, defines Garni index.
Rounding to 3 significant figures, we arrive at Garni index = 1.16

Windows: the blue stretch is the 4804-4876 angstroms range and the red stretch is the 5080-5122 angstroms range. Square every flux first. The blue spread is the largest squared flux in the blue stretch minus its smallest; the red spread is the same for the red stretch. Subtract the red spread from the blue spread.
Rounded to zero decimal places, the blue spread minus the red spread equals 11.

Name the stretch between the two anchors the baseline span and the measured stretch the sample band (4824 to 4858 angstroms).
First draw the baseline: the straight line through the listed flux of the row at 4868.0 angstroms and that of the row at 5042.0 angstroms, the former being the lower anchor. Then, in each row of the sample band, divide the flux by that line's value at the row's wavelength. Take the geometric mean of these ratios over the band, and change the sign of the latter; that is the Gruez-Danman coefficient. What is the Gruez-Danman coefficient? -1.02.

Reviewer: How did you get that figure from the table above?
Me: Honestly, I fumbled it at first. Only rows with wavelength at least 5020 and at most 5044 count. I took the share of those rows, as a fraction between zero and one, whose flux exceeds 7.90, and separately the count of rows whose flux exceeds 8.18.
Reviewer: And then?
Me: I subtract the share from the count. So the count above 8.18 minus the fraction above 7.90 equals 0.00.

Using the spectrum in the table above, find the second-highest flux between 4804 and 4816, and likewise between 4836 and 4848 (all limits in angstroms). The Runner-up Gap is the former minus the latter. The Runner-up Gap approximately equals 0.3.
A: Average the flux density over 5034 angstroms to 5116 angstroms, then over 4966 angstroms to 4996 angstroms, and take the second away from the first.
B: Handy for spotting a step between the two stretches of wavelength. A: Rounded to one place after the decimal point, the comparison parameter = -0.8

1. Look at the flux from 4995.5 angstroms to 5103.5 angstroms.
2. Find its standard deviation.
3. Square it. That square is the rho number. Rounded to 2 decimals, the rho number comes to 0.15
